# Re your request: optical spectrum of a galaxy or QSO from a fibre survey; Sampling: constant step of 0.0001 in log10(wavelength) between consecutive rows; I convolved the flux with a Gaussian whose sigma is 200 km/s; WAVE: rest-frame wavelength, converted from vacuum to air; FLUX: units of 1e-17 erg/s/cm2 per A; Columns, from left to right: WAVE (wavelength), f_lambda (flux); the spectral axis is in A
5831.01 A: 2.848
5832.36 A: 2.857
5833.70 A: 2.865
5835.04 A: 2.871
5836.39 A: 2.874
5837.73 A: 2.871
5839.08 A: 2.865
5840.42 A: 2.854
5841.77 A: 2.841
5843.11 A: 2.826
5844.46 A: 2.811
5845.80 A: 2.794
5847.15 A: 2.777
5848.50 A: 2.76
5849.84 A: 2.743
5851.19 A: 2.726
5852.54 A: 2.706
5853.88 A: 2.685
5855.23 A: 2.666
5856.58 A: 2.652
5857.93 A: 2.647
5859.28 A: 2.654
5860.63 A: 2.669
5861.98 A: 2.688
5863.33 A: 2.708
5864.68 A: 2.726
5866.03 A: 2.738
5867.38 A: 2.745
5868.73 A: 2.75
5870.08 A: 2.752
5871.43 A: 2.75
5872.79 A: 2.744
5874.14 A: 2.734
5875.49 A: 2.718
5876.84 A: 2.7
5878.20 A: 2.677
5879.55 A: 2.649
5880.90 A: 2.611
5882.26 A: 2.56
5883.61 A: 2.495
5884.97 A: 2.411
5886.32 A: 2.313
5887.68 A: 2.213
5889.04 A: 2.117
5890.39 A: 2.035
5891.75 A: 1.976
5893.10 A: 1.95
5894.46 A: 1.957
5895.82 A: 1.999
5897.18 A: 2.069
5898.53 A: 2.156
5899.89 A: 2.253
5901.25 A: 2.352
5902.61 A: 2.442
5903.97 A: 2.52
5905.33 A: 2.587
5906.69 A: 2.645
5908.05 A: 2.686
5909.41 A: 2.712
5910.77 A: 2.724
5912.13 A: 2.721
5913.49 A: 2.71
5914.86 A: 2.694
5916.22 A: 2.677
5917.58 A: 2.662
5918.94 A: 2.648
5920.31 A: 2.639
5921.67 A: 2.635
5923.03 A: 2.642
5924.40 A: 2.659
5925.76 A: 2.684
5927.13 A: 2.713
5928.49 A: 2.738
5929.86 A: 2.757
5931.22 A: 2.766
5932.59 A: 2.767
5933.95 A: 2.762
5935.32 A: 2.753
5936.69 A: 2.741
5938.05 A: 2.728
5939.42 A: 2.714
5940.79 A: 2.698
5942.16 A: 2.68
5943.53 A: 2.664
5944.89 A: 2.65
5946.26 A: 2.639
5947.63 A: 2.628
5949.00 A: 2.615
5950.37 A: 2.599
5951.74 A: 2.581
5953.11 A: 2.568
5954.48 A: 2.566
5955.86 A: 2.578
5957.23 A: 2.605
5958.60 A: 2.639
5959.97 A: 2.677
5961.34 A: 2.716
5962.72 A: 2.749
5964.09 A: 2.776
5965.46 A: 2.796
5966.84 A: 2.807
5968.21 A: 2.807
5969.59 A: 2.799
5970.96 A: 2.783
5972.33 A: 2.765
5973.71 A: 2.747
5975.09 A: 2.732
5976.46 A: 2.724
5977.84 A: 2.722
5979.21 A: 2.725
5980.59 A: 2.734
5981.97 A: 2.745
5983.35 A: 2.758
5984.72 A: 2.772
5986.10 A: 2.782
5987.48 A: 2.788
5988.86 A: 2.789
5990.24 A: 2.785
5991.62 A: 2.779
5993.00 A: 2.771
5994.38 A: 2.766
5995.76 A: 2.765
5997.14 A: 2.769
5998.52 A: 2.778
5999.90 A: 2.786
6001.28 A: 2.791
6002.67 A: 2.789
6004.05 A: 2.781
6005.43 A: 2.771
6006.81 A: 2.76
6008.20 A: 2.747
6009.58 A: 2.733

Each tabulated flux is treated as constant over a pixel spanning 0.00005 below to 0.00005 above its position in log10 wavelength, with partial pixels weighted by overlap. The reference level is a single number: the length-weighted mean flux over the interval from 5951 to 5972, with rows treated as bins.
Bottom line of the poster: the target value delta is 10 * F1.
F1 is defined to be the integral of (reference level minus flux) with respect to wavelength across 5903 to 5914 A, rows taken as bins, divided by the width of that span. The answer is 0.4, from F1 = 0.04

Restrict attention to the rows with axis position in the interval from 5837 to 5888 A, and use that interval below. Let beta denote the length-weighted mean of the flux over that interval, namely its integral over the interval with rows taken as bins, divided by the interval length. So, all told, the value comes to 2.69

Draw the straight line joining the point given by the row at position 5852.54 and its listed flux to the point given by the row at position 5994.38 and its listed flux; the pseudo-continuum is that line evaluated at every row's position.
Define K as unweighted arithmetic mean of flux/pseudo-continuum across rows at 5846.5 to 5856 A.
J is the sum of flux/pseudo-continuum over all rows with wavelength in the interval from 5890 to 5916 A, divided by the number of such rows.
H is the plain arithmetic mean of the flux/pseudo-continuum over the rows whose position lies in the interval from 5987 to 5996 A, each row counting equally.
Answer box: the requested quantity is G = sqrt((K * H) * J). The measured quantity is 0.94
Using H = 1.00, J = 0.87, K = 1.01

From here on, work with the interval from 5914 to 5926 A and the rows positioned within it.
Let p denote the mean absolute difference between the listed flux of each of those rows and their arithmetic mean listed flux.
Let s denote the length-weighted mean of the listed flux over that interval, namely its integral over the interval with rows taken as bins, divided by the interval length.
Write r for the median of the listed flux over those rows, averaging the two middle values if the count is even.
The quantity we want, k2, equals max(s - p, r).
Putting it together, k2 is 2.66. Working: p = 0.017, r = 2.66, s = 2.66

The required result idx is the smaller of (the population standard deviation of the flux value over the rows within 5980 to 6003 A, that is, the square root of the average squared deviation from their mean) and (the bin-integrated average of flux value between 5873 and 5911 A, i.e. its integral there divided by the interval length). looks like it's 0.02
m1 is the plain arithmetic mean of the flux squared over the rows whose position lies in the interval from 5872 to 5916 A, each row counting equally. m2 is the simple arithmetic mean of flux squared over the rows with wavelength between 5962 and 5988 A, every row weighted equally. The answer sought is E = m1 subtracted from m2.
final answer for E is 1.6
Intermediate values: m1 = 6.0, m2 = 7.64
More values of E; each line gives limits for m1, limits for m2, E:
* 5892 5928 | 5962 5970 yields 1.4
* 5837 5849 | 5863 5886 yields -0.8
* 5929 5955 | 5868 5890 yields -0.5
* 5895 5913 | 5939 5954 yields 0.9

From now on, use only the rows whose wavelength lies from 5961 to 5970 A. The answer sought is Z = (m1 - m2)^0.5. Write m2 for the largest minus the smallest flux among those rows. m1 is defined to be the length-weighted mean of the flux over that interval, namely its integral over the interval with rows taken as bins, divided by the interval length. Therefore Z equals 1.64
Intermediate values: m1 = 2.78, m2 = 0.091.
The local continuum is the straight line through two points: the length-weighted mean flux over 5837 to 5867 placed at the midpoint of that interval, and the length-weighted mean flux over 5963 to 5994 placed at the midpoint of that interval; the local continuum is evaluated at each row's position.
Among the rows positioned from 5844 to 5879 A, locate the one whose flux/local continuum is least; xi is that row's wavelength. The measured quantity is 5857.93 A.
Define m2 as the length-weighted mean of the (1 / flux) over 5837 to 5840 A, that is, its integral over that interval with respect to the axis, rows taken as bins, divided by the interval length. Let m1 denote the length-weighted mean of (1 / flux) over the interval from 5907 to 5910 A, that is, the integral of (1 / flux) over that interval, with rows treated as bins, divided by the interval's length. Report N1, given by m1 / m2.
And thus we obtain 1.06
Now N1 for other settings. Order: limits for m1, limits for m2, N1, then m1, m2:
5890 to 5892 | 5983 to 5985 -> 1.37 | 0.50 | 0.363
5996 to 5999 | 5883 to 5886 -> 0.88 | 0.36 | 0.411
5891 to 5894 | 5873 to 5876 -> 1.39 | 0.51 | 0.367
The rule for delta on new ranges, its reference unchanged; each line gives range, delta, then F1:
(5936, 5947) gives 0.1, 0.01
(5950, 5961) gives 0.9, 0.09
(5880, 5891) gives 3.5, 0.35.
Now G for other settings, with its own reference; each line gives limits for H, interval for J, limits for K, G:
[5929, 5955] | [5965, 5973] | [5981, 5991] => 1.00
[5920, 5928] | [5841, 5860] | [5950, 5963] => 0.97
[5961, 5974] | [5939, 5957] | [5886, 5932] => 0.93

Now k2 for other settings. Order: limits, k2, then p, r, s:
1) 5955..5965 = 2.68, 0.060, 2.68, 2.68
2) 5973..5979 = 2.73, 0.008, 2.73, 2.73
